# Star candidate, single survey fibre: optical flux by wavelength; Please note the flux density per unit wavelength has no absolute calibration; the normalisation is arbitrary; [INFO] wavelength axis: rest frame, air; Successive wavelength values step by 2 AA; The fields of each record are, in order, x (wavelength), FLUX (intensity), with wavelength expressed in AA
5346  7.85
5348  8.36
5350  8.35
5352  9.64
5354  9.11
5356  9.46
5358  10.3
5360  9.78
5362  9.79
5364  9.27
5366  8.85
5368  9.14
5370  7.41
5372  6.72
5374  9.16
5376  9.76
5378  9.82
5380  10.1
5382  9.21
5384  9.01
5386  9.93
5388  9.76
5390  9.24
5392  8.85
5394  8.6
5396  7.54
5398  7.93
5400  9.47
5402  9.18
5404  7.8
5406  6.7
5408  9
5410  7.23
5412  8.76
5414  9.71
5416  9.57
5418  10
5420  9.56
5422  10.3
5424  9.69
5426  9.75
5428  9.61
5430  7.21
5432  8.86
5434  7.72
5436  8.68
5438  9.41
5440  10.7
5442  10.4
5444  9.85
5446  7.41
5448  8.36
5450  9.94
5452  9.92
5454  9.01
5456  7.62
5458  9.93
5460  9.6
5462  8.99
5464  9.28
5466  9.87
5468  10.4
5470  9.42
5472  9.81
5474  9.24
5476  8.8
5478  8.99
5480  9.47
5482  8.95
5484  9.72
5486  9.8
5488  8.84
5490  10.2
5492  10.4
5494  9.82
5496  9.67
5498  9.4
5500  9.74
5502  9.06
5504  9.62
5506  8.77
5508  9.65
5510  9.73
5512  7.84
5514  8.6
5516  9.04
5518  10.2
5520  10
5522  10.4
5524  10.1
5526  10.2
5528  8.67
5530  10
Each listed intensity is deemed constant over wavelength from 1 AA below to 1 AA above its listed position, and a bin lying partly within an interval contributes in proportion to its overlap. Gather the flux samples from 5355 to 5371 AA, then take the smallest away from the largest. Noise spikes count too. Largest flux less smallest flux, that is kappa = 2.9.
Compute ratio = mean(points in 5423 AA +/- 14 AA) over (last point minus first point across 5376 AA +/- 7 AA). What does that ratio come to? 5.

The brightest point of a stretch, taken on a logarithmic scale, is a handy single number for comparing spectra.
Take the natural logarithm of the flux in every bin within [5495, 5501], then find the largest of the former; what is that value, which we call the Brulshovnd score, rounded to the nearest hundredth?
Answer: 2.28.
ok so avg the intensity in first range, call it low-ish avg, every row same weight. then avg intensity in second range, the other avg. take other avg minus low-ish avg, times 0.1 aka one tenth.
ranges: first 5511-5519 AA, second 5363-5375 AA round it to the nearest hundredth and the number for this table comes -0.05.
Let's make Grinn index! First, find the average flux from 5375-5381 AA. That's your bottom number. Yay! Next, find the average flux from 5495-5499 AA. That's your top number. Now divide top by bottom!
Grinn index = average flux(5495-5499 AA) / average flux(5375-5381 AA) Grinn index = 0.96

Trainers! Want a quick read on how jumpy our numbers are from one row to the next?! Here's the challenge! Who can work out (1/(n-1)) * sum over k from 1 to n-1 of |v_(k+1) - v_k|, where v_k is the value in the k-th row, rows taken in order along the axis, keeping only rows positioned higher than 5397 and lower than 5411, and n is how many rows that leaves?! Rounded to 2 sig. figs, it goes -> 1.4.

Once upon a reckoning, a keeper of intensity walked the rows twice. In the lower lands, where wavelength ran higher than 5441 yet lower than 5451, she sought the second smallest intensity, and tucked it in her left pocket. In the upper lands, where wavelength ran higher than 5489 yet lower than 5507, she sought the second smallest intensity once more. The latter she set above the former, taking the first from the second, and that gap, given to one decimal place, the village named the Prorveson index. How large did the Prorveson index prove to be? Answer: 0.7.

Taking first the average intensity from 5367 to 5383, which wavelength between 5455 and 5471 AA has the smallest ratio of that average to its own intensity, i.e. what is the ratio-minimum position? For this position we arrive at 5468 AA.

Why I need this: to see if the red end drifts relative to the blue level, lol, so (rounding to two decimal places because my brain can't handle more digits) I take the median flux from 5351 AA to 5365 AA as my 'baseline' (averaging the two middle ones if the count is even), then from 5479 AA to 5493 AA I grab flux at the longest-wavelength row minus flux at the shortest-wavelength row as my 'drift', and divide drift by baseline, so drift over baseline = 0.10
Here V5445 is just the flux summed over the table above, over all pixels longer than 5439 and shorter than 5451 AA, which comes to 57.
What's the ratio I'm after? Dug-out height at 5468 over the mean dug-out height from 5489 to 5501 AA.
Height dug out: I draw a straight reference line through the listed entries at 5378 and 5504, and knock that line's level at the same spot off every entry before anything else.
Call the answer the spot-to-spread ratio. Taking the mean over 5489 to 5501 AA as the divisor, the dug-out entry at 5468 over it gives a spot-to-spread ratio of 3.0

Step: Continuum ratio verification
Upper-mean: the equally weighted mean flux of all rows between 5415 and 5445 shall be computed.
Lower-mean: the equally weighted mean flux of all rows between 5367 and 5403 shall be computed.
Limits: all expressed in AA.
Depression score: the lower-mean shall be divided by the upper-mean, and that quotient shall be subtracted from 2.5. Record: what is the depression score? 1.55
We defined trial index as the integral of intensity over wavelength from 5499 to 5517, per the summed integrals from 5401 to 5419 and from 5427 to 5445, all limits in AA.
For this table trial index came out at 0.512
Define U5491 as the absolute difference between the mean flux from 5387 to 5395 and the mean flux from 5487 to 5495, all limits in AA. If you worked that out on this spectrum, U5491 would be 0.70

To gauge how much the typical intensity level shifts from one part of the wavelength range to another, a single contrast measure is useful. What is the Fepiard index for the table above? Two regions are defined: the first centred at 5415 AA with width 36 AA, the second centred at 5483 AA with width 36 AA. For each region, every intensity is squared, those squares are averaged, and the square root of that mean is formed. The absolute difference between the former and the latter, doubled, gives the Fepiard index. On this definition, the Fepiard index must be 1.3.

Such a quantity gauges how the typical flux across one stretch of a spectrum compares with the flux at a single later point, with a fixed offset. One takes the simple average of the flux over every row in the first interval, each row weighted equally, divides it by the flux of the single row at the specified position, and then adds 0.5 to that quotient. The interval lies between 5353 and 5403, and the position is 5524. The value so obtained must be 1.40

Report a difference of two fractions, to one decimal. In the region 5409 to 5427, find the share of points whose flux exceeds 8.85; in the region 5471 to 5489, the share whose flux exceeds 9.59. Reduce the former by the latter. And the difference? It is 0.4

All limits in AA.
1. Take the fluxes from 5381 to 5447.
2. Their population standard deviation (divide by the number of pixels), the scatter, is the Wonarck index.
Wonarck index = 1.0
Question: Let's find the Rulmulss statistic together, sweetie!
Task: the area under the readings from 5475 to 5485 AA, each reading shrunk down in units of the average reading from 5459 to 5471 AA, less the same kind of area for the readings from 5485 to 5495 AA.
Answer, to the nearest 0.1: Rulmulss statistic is -0.7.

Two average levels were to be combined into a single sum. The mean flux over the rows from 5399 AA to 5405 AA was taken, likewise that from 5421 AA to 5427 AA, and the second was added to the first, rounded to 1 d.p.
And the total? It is 18.7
